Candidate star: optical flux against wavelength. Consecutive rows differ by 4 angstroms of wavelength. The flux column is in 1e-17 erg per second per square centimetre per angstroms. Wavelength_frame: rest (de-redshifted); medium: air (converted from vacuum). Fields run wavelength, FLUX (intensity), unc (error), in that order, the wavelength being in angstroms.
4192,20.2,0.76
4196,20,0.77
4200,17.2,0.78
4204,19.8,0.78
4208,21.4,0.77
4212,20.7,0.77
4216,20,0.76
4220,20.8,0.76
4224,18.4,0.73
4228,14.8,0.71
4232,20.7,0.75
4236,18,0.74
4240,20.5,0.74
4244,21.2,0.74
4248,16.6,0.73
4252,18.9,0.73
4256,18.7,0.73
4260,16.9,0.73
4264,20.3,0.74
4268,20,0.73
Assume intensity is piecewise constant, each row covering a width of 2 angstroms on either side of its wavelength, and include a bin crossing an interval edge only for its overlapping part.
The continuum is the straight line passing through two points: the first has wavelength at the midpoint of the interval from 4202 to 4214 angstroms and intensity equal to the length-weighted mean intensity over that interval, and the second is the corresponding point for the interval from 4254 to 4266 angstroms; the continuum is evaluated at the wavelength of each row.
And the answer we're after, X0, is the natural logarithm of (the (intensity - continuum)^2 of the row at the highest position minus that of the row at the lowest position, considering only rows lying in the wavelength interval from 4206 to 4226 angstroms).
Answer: 0.7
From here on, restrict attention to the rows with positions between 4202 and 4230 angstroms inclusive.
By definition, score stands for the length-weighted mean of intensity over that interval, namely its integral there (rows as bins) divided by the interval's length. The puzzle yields 19.4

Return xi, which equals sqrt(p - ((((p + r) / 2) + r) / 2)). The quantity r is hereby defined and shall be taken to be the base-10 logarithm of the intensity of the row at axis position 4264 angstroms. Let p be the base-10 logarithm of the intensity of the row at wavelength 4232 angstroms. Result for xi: 0.080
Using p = 1.32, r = 1.31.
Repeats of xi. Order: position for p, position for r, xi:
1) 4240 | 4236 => 0.206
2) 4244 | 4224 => 0.215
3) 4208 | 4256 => 0.210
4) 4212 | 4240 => 0.056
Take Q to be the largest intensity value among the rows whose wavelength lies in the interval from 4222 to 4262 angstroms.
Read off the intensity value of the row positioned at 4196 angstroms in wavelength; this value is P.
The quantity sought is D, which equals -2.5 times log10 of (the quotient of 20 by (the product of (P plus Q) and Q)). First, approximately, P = 20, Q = 21.2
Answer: 4.10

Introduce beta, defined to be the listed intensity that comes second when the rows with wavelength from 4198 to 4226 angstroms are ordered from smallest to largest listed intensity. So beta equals 18.4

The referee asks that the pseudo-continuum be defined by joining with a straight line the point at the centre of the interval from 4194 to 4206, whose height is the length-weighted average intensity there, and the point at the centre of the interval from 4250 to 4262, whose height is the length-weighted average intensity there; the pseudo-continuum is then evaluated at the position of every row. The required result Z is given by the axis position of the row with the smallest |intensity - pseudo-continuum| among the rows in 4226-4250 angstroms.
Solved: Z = 4236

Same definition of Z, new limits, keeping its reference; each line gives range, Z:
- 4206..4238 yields 4224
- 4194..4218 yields 4204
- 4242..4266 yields 4256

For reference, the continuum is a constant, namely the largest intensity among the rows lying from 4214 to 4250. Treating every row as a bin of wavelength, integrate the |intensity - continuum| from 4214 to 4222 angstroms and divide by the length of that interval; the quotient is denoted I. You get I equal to 0.8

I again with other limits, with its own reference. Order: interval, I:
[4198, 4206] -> 2.7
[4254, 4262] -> 3.4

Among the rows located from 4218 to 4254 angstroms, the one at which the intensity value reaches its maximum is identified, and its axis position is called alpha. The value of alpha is 4244 angstroms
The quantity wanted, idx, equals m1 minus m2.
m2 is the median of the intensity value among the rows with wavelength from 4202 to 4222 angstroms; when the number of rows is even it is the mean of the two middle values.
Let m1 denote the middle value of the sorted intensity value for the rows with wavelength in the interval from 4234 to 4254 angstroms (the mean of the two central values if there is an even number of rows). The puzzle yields -1.8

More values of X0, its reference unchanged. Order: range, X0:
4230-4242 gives -1.5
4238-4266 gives 0.7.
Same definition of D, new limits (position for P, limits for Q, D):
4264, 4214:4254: 4.11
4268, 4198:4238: 4.12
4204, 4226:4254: 4.10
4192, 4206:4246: 4.12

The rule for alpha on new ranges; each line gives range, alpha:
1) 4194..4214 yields 4208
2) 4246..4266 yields 4264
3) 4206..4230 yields 4208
